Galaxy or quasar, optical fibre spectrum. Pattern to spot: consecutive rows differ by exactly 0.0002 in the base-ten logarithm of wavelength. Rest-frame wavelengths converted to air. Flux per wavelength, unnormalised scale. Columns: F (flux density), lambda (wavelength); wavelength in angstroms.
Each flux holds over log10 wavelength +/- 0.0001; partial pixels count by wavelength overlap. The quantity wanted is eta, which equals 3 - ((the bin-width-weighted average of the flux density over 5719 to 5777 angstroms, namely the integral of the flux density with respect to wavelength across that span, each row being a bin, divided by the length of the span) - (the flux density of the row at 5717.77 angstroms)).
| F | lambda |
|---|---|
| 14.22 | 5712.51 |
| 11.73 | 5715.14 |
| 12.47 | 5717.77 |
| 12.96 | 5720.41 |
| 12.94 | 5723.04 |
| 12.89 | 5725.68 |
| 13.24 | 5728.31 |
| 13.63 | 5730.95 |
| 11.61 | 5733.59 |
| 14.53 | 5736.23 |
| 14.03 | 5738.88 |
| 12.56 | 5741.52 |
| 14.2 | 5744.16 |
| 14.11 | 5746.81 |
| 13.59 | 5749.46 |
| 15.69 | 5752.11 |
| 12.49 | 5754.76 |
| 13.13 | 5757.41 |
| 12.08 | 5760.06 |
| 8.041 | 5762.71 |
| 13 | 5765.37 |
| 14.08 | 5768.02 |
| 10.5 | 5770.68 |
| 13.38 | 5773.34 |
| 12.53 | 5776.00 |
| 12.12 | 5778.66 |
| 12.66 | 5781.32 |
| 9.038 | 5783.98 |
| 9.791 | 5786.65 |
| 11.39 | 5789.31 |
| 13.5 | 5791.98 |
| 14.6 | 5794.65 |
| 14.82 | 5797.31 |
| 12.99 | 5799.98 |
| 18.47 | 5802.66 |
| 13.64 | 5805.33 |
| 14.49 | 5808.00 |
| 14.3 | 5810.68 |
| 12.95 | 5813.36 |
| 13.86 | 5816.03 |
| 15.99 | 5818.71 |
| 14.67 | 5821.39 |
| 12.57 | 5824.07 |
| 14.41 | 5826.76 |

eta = 2.5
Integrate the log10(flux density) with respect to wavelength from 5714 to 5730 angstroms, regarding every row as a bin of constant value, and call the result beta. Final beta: 18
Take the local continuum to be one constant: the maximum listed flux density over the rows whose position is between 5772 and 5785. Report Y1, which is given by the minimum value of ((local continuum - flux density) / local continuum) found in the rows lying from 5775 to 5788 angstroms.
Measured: 0.054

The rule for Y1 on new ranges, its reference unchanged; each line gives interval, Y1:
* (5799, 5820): -0.380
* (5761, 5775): -0.052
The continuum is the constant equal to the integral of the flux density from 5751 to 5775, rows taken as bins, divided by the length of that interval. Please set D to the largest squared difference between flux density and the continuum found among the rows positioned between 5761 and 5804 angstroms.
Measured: 36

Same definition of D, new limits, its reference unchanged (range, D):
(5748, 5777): 20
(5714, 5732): 1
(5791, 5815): 36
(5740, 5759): 10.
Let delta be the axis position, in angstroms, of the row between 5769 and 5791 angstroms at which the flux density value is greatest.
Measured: 5773.34 angstroms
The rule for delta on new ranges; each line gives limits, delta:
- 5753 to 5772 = 5768.02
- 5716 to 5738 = 5736.23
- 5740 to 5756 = 5752.11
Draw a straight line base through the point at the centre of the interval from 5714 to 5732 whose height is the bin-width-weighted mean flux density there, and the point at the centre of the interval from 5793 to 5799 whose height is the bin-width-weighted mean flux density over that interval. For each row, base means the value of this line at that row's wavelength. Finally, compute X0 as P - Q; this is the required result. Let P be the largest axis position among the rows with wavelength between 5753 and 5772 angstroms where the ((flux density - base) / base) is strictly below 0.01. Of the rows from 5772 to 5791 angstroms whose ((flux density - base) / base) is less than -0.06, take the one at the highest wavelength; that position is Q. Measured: -18.6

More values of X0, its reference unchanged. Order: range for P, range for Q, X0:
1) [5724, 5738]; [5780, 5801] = -66.4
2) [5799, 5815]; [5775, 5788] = 26.7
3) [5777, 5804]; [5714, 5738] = 66.4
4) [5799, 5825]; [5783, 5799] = 32.1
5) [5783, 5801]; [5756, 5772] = 29.3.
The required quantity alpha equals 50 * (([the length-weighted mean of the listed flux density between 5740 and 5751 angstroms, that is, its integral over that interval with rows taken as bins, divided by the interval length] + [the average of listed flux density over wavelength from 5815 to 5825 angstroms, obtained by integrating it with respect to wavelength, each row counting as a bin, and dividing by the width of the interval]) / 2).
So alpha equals 700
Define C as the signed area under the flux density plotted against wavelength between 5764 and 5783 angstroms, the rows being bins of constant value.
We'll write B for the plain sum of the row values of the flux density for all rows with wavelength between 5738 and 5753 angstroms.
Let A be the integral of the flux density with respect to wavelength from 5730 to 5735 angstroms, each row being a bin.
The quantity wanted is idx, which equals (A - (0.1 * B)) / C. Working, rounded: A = 63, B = 84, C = 238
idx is 0.2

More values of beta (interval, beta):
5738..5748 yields 11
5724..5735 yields 12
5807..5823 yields 18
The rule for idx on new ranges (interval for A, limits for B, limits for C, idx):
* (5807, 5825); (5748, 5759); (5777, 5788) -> 2.1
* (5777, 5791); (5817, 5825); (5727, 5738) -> 1.0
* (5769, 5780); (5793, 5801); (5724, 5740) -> 0.6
